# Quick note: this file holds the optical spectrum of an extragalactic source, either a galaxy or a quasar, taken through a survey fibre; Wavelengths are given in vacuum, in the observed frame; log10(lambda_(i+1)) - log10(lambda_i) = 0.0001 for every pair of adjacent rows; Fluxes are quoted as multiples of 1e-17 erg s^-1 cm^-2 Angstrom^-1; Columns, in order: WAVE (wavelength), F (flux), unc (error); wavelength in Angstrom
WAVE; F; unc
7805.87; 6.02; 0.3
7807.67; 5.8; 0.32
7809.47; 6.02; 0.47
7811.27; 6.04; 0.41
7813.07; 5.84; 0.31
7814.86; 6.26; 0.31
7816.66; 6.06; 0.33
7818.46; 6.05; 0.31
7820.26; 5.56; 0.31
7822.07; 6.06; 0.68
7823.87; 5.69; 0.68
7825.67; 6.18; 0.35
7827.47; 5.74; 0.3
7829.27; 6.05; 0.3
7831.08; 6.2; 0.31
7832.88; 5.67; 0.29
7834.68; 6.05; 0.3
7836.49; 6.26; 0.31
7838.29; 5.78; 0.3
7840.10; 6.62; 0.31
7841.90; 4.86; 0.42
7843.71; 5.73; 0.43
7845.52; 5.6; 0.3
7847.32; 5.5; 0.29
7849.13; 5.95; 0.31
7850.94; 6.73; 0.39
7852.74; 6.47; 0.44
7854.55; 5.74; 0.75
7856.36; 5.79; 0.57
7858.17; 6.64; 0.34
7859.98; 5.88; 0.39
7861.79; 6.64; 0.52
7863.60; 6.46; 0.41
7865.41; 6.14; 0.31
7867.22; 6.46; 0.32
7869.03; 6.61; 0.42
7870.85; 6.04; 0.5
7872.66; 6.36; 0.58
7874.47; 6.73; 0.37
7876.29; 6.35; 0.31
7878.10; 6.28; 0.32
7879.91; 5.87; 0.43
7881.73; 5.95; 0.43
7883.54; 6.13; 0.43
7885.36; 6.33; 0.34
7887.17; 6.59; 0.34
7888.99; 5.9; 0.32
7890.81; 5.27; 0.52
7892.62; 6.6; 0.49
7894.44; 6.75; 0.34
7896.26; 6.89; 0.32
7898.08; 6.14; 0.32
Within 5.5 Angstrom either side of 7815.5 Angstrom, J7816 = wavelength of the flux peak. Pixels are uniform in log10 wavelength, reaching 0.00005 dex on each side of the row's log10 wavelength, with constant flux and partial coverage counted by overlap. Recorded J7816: 7814.86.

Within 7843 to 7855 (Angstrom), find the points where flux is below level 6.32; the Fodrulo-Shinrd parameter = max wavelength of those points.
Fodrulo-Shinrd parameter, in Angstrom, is 7854.55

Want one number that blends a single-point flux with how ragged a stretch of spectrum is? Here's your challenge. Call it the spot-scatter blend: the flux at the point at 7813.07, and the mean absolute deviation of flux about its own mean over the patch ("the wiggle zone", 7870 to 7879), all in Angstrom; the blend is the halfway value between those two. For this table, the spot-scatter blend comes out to 3.00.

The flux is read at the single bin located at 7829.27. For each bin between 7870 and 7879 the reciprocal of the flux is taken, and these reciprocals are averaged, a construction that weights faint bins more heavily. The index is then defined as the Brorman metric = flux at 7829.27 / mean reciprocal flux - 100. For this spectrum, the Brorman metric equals -61.6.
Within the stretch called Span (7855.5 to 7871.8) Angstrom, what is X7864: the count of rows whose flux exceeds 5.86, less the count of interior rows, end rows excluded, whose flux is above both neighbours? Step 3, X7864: 5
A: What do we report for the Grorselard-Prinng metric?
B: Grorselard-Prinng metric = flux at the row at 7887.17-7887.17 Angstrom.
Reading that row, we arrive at 6.59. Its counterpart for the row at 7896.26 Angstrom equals 6.89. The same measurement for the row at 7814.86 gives 6.26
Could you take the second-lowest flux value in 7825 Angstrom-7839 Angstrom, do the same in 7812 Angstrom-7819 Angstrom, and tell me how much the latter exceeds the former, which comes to 0.31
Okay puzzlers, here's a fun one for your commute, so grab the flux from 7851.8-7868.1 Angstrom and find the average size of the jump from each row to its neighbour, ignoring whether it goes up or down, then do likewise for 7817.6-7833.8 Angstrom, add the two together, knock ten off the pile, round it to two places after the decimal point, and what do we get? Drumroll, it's -9.09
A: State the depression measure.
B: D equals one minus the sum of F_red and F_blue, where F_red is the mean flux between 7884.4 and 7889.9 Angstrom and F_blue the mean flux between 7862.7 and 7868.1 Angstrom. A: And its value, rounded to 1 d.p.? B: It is -11.6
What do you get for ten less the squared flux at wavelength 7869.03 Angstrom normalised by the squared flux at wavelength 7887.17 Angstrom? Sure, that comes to 8.99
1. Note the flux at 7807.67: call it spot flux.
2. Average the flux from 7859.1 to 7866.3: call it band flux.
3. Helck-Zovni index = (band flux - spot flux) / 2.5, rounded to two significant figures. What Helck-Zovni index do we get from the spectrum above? 0.19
